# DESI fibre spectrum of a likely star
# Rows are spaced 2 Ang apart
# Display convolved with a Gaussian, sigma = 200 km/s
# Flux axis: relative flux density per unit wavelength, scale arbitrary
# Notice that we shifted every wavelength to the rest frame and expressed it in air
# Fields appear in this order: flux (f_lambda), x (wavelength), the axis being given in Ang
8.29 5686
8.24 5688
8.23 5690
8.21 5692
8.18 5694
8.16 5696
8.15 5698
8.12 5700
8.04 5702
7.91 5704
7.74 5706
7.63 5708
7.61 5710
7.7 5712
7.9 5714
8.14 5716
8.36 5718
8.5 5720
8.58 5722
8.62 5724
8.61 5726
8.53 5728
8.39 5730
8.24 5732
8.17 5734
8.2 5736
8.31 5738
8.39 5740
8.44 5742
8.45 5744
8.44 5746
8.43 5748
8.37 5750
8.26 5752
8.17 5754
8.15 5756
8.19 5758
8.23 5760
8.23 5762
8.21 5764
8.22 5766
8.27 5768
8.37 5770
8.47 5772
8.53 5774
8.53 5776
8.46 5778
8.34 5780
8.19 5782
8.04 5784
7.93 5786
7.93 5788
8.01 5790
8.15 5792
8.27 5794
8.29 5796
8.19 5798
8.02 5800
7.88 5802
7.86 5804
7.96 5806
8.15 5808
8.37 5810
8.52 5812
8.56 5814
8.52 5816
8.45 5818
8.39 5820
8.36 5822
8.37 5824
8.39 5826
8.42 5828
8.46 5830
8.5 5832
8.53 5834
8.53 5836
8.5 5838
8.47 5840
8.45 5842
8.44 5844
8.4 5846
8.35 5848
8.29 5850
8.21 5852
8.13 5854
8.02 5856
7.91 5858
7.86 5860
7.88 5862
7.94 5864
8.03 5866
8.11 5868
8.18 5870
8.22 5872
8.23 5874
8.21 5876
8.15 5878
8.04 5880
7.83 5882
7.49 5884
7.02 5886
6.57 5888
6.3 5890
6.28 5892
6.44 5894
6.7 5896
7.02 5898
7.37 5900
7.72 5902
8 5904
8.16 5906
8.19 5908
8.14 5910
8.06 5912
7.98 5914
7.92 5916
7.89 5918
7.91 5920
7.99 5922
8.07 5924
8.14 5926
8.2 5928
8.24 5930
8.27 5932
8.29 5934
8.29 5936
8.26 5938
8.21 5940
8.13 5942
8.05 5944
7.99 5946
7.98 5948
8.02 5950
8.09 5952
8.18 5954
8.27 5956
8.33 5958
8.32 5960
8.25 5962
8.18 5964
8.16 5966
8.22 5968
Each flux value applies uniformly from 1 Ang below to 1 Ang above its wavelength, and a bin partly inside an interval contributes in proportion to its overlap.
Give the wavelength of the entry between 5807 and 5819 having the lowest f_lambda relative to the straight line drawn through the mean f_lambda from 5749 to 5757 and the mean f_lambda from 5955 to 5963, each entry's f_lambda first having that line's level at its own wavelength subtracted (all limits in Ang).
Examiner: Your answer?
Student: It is 5808 Ang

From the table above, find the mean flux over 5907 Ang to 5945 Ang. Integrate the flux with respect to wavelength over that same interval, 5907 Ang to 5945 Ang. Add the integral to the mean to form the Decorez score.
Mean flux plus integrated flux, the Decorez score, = 317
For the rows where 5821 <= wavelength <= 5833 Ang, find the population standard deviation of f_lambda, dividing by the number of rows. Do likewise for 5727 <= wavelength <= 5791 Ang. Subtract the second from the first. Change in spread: -0.11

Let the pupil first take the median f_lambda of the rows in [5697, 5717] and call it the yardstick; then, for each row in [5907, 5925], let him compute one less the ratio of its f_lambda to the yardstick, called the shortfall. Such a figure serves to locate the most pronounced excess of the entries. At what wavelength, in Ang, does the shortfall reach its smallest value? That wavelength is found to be 5908 Ang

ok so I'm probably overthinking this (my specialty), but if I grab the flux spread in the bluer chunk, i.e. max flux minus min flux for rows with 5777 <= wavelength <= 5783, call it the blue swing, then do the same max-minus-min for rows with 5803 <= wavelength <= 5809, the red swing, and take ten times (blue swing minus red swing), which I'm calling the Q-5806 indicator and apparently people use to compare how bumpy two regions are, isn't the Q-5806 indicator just -0.2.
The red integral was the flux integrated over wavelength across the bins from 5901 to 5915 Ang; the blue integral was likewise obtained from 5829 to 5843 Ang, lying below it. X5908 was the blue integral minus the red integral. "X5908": 6.4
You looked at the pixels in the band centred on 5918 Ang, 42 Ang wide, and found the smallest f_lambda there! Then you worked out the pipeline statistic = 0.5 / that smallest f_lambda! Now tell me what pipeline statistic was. 0.071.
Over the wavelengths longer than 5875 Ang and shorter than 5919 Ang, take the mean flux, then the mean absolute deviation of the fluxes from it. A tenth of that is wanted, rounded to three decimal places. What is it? 0.059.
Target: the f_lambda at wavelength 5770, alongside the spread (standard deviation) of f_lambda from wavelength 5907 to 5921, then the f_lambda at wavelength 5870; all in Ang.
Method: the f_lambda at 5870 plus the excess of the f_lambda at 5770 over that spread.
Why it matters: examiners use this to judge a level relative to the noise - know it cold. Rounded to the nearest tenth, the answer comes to 16.4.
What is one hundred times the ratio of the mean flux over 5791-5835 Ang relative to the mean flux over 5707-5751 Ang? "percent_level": 100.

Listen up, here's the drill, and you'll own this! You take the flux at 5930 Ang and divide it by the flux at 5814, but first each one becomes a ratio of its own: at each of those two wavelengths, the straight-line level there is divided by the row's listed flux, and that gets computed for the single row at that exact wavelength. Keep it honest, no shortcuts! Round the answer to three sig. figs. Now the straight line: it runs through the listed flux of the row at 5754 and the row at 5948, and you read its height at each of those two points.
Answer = 1.02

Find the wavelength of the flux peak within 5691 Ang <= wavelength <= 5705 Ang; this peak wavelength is 5692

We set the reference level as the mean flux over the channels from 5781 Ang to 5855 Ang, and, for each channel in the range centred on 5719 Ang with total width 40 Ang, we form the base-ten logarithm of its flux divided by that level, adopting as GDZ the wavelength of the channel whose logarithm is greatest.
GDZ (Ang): 5724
